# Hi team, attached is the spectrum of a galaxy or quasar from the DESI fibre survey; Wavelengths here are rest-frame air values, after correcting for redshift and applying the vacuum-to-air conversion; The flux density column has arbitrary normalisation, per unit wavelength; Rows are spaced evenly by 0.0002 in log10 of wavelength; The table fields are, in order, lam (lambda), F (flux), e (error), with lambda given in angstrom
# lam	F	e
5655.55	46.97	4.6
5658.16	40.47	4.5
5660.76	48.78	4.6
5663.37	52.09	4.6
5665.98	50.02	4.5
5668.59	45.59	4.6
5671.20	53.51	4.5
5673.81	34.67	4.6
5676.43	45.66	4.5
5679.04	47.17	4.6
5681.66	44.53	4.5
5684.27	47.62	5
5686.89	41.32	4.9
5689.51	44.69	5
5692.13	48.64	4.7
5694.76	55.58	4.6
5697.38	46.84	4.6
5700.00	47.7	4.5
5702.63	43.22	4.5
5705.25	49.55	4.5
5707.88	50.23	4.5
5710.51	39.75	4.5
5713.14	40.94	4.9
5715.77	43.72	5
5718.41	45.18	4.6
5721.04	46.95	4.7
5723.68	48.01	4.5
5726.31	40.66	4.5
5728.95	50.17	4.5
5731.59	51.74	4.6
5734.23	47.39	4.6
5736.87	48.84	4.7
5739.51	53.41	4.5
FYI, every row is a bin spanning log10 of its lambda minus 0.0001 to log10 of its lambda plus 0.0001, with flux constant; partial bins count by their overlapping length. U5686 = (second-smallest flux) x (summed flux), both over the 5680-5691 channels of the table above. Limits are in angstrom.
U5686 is 7933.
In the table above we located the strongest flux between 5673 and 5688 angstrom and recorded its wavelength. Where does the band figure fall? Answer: 5684.27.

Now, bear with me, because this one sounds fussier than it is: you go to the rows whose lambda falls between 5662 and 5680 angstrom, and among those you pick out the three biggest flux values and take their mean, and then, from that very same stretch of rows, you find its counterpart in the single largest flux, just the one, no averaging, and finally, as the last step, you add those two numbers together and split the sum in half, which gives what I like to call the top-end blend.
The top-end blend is 52.7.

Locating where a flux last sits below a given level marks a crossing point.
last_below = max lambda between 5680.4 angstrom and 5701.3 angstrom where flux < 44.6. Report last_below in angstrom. 5686.89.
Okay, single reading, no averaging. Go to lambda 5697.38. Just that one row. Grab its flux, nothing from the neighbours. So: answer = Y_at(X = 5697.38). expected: 46.84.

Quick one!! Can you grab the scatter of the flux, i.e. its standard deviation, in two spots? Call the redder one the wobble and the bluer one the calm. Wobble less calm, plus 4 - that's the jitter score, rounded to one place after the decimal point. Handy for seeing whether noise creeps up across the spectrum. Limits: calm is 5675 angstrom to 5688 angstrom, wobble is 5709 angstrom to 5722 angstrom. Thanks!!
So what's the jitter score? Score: 4.4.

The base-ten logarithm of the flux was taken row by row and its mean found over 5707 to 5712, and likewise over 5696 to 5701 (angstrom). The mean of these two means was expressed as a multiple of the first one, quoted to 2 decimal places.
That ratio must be 1.01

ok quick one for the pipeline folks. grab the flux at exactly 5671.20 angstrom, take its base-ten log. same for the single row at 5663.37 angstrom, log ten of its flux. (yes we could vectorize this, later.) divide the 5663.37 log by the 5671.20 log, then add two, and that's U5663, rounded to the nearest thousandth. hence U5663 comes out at 2.993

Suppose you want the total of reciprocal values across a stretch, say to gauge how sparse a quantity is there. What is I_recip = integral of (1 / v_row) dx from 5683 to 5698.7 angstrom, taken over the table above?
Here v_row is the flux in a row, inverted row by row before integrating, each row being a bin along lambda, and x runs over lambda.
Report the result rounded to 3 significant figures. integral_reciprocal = 0.334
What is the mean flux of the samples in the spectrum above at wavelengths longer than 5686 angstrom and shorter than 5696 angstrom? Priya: 48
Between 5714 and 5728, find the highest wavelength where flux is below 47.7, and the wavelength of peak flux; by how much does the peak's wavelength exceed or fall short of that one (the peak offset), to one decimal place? -2.6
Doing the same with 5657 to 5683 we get -10.5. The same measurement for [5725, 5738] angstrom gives -2.6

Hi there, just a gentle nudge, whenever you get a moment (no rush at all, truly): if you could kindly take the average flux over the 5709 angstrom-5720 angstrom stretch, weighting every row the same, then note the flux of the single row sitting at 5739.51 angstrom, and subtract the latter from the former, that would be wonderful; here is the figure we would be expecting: -11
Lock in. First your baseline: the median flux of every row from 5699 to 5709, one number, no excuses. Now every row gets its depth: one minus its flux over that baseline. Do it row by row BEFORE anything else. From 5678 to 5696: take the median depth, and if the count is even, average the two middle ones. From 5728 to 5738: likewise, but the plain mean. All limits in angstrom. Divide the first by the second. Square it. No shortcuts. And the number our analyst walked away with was 2.6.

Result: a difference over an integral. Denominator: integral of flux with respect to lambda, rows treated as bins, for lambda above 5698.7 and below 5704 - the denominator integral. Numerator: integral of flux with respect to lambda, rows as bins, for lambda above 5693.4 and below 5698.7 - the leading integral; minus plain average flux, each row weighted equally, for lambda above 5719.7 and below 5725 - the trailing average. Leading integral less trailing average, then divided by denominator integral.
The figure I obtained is 0.93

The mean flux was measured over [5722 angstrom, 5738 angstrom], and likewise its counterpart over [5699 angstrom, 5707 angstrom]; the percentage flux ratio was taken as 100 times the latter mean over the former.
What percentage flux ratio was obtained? 98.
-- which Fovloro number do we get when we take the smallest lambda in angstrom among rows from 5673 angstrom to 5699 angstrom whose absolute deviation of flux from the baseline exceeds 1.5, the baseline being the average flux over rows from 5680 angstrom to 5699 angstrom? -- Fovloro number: 5673.81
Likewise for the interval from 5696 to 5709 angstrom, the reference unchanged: 5702.63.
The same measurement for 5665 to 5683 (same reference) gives 5665.98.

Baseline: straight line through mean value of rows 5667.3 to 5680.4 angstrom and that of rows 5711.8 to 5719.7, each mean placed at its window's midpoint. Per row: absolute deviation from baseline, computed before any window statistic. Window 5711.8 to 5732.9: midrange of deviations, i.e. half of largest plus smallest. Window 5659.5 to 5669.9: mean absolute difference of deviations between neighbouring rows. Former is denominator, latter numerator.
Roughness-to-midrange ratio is 0.7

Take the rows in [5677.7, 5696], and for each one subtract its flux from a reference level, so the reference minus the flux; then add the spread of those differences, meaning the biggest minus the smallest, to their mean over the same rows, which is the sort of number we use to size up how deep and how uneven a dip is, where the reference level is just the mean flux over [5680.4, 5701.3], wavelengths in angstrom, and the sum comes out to 14.3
